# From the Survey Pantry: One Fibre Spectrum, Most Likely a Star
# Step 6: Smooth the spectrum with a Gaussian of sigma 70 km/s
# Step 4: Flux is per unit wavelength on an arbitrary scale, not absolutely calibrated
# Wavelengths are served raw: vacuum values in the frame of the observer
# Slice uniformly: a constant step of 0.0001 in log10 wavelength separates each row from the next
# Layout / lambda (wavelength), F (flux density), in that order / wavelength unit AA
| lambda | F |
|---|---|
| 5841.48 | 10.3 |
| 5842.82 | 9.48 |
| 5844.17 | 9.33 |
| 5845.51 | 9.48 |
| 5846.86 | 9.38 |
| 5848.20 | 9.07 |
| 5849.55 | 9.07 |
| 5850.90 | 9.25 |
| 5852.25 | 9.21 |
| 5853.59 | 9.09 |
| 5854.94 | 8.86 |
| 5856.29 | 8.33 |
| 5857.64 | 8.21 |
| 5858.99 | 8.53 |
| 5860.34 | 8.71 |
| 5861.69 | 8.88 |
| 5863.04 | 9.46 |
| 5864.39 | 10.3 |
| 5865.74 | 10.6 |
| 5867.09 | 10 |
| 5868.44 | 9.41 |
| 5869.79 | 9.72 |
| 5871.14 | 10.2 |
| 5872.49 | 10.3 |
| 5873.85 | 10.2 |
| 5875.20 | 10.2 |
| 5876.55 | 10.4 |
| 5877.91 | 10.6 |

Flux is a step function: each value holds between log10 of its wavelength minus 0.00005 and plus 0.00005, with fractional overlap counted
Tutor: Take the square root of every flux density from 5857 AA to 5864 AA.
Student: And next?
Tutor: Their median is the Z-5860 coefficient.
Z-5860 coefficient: 2.95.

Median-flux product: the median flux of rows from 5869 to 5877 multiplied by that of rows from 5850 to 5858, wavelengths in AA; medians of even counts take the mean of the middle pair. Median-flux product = 91.5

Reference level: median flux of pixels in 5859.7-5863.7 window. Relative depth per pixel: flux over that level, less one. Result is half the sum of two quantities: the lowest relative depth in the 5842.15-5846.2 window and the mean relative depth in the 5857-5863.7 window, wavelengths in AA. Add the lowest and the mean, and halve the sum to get 0.02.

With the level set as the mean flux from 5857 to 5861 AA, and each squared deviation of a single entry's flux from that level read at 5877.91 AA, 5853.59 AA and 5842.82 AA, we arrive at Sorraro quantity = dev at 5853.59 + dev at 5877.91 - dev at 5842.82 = 3.9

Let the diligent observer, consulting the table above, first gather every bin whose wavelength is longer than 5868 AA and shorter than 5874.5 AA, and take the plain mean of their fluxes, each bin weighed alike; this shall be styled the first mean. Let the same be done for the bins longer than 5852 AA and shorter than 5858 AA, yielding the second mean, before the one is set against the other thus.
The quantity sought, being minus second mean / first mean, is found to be -0.88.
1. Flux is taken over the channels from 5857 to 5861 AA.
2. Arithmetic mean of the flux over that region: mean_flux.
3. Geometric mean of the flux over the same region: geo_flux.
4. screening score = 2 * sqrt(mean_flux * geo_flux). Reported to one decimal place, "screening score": 17.0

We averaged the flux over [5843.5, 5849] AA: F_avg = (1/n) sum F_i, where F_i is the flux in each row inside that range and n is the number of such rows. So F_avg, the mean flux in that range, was 9.3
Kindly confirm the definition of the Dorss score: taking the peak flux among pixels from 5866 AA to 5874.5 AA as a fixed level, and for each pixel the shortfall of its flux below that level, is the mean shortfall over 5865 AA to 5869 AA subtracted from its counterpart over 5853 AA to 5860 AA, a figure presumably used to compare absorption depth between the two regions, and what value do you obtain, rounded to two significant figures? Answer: 1.4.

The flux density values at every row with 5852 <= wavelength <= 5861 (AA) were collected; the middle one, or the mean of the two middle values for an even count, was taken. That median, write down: 8.7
